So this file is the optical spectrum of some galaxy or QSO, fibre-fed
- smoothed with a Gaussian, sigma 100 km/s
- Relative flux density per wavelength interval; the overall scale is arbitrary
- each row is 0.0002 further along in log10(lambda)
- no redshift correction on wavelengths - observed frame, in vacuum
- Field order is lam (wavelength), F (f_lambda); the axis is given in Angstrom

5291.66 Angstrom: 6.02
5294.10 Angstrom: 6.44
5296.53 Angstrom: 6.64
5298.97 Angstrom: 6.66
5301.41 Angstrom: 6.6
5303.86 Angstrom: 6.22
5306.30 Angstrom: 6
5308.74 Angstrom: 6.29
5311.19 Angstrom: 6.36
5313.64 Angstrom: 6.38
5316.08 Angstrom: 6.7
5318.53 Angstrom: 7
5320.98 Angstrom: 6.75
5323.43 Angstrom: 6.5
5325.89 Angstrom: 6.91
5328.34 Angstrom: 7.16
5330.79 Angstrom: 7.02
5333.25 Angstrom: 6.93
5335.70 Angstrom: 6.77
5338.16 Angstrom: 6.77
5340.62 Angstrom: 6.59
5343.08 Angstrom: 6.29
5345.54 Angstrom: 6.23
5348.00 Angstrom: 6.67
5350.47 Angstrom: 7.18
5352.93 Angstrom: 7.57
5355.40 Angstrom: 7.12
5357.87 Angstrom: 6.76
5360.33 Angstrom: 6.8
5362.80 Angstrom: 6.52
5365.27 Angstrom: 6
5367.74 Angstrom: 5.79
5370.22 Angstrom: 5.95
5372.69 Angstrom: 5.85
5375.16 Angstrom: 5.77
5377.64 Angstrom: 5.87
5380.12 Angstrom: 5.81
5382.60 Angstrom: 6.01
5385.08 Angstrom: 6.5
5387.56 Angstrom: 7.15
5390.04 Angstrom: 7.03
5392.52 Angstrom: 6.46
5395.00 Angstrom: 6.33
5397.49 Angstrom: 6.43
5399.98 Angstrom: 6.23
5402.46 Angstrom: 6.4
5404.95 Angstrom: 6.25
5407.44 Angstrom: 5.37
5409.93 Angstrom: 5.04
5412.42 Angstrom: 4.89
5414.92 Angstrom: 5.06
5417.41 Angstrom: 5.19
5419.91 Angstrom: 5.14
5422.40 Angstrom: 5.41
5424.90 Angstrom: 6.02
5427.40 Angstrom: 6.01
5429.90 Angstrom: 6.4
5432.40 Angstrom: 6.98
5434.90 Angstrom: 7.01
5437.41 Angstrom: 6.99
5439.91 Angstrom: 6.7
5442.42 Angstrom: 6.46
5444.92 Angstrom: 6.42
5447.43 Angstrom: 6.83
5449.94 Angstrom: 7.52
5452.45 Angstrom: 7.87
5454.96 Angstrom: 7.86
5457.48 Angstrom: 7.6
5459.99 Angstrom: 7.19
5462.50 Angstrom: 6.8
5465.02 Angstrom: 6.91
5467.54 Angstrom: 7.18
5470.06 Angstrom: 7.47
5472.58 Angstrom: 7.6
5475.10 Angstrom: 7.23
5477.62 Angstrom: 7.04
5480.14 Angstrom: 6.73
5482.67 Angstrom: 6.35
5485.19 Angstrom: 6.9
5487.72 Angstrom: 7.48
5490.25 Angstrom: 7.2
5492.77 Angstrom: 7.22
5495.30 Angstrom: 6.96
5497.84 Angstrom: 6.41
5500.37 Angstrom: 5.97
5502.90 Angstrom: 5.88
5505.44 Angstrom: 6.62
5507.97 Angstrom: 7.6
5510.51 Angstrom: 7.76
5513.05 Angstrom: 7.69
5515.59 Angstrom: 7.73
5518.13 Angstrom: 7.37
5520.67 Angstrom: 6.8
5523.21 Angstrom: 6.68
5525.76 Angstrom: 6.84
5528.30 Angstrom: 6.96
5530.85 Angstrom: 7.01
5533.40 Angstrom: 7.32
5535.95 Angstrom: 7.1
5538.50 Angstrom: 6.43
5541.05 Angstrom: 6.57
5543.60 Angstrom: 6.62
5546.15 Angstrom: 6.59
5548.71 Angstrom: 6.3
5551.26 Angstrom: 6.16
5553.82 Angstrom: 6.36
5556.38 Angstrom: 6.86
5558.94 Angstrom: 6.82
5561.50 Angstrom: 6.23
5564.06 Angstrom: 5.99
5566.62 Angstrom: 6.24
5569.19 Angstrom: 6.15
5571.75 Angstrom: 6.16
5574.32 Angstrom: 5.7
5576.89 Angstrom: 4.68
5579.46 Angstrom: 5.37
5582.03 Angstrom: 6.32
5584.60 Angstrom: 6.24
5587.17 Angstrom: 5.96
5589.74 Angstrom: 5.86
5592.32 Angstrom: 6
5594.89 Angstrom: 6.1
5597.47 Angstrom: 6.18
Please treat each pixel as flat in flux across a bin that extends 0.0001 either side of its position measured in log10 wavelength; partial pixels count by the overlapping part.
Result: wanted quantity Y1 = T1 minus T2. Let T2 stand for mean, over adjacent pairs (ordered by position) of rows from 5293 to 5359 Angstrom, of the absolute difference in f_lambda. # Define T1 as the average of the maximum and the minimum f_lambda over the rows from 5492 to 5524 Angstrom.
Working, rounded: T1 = 6.8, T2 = 0.24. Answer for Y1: 6.6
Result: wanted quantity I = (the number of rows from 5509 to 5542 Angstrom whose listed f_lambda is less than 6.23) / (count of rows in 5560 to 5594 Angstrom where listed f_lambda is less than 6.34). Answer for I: 0.00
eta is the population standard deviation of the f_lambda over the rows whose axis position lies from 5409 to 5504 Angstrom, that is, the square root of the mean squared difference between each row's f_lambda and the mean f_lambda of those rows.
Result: 0.8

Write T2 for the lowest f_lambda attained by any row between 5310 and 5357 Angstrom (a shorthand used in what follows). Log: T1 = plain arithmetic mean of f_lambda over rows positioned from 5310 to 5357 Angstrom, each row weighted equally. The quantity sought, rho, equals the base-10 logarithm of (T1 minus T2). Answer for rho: -0.26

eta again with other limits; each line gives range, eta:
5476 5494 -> 0.3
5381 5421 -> 0.7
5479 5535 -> 0.5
